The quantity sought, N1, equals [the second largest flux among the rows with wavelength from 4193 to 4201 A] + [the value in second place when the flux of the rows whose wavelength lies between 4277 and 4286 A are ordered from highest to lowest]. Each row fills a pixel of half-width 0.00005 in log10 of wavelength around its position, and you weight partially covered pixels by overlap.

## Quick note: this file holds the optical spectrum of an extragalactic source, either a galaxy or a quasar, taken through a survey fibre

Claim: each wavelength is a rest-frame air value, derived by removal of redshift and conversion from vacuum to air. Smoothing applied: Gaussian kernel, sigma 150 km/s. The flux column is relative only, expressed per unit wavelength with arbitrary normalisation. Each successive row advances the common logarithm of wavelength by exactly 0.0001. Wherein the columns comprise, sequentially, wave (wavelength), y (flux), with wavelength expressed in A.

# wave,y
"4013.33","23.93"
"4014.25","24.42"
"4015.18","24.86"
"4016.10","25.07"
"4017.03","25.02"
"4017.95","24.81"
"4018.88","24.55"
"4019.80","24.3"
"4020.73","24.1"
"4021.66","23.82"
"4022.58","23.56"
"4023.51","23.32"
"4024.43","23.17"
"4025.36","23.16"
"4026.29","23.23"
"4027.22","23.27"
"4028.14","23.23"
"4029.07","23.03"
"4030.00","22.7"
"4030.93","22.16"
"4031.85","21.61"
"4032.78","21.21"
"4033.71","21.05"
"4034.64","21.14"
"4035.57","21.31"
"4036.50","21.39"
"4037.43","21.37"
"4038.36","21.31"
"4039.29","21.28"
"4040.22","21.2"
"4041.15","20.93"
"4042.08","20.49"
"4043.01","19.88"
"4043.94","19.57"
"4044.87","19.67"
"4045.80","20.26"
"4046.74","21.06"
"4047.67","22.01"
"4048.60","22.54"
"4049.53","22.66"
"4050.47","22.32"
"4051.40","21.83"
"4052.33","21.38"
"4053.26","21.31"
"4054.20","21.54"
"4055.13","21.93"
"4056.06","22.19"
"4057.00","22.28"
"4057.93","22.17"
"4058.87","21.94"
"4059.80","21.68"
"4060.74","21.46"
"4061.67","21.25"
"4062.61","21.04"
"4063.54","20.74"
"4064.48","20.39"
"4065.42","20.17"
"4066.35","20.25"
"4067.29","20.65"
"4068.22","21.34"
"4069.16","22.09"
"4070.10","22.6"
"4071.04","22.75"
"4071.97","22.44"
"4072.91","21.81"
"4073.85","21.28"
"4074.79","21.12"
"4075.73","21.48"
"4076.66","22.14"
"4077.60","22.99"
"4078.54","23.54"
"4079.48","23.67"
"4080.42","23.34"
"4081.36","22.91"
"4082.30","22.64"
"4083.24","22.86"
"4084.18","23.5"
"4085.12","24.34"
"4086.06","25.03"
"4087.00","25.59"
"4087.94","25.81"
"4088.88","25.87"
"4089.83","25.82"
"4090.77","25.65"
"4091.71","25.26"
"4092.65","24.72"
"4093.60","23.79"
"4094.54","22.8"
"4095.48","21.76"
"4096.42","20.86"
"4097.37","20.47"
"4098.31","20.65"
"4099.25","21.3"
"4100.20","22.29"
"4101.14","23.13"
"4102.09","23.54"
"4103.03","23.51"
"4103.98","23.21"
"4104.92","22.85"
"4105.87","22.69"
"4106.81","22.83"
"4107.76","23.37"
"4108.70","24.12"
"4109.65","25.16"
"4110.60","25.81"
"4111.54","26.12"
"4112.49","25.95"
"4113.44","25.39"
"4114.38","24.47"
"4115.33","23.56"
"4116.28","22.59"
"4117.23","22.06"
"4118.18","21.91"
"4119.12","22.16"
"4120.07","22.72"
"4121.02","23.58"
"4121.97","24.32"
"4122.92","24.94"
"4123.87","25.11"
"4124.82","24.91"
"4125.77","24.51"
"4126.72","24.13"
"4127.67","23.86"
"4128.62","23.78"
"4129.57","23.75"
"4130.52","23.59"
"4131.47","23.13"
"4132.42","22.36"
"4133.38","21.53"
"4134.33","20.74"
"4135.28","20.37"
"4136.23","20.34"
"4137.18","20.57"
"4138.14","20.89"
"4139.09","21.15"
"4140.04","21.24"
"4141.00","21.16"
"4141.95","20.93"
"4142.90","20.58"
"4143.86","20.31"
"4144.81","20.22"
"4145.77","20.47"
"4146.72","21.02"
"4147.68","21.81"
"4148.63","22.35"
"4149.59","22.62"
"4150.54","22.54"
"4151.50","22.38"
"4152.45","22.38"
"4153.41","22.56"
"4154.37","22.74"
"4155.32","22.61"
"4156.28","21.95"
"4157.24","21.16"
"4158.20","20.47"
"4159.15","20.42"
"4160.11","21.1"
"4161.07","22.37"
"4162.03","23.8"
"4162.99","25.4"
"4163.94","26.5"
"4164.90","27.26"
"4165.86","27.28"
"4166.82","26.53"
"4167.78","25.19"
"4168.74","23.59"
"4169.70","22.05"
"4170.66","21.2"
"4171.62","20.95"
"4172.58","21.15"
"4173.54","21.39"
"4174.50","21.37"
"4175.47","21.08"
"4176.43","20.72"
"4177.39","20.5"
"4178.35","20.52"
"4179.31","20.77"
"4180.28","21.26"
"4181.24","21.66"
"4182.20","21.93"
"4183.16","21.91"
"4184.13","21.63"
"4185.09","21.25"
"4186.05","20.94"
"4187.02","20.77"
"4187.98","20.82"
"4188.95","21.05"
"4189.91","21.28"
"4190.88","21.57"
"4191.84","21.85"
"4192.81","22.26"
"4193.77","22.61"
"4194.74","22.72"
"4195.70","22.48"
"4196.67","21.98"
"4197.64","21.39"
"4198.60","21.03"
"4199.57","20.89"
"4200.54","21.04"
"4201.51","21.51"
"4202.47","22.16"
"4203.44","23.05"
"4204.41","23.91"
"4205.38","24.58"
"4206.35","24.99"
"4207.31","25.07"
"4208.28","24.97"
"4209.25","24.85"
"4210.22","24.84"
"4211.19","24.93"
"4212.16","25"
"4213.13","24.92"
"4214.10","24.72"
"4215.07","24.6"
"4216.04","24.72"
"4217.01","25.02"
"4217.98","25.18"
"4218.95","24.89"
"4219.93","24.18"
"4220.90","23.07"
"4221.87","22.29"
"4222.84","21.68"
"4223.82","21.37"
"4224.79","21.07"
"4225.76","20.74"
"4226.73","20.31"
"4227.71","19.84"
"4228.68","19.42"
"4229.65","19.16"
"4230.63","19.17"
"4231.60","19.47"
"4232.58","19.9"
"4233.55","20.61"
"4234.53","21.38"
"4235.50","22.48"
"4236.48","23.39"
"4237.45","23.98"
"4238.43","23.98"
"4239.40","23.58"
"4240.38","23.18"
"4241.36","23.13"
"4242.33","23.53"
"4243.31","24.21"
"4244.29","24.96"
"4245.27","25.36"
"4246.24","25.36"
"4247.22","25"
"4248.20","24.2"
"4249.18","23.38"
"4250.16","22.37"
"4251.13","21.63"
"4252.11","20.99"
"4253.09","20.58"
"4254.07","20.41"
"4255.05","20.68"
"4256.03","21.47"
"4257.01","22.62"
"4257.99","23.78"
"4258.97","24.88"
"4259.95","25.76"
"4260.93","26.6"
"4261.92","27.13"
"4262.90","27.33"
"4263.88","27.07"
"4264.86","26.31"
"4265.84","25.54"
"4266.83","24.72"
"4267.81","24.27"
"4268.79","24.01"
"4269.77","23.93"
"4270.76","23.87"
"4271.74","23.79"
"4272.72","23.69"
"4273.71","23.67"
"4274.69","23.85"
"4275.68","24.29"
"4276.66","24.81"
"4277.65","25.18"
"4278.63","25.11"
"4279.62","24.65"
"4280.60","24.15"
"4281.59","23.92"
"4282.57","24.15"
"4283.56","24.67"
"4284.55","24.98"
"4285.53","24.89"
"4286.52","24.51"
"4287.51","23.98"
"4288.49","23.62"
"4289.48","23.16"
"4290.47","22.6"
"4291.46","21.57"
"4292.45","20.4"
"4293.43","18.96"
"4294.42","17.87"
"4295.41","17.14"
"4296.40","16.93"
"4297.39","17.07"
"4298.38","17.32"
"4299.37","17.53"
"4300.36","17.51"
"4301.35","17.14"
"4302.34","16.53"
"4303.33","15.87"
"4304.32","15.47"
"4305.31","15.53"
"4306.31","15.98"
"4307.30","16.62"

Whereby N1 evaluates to 47.7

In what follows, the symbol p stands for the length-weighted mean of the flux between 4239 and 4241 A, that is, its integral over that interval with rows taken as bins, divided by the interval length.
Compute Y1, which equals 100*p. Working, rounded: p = 23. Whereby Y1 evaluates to 2327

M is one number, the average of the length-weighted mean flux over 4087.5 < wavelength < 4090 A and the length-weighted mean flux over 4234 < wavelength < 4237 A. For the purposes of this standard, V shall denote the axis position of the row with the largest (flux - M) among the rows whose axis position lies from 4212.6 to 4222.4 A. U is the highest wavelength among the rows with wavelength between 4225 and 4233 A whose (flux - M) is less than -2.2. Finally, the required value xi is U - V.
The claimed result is 14.6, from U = 4232.58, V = 4217.98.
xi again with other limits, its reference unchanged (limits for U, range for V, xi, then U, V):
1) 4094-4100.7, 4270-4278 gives -178.4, 4099.25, 4277.65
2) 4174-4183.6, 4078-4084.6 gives 101.8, 4181.24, 4079.48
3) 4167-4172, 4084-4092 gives 82.7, 4171.62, 4088.88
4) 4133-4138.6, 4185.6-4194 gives -55.6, 4138.14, 4193.77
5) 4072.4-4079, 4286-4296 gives -210.8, 4075.73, 4286.52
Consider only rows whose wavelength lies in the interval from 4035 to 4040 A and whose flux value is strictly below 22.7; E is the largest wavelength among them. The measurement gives 4039.29 A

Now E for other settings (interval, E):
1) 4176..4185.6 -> 4185.09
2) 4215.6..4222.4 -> 4221.87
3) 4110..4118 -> 4117.23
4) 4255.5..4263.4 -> 4257.01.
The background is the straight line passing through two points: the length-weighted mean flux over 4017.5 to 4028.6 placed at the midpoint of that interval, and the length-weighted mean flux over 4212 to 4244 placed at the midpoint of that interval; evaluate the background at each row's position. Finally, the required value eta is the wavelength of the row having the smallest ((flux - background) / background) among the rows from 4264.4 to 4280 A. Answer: 4273.71 A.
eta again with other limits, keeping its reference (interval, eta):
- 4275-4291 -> 4290.47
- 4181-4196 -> 4187.02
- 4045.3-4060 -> 4045.80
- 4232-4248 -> 4232.58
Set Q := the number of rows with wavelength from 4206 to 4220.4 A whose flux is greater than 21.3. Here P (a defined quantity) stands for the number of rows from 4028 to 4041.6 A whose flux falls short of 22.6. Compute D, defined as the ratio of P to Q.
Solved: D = 0.80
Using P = 12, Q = 15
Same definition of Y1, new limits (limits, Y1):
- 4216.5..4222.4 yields 2409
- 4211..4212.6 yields 2497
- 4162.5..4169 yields 2606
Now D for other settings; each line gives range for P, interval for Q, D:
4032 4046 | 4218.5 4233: 2.50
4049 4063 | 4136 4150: 4.67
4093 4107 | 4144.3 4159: 0.60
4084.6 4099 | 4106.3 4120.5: 0.27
